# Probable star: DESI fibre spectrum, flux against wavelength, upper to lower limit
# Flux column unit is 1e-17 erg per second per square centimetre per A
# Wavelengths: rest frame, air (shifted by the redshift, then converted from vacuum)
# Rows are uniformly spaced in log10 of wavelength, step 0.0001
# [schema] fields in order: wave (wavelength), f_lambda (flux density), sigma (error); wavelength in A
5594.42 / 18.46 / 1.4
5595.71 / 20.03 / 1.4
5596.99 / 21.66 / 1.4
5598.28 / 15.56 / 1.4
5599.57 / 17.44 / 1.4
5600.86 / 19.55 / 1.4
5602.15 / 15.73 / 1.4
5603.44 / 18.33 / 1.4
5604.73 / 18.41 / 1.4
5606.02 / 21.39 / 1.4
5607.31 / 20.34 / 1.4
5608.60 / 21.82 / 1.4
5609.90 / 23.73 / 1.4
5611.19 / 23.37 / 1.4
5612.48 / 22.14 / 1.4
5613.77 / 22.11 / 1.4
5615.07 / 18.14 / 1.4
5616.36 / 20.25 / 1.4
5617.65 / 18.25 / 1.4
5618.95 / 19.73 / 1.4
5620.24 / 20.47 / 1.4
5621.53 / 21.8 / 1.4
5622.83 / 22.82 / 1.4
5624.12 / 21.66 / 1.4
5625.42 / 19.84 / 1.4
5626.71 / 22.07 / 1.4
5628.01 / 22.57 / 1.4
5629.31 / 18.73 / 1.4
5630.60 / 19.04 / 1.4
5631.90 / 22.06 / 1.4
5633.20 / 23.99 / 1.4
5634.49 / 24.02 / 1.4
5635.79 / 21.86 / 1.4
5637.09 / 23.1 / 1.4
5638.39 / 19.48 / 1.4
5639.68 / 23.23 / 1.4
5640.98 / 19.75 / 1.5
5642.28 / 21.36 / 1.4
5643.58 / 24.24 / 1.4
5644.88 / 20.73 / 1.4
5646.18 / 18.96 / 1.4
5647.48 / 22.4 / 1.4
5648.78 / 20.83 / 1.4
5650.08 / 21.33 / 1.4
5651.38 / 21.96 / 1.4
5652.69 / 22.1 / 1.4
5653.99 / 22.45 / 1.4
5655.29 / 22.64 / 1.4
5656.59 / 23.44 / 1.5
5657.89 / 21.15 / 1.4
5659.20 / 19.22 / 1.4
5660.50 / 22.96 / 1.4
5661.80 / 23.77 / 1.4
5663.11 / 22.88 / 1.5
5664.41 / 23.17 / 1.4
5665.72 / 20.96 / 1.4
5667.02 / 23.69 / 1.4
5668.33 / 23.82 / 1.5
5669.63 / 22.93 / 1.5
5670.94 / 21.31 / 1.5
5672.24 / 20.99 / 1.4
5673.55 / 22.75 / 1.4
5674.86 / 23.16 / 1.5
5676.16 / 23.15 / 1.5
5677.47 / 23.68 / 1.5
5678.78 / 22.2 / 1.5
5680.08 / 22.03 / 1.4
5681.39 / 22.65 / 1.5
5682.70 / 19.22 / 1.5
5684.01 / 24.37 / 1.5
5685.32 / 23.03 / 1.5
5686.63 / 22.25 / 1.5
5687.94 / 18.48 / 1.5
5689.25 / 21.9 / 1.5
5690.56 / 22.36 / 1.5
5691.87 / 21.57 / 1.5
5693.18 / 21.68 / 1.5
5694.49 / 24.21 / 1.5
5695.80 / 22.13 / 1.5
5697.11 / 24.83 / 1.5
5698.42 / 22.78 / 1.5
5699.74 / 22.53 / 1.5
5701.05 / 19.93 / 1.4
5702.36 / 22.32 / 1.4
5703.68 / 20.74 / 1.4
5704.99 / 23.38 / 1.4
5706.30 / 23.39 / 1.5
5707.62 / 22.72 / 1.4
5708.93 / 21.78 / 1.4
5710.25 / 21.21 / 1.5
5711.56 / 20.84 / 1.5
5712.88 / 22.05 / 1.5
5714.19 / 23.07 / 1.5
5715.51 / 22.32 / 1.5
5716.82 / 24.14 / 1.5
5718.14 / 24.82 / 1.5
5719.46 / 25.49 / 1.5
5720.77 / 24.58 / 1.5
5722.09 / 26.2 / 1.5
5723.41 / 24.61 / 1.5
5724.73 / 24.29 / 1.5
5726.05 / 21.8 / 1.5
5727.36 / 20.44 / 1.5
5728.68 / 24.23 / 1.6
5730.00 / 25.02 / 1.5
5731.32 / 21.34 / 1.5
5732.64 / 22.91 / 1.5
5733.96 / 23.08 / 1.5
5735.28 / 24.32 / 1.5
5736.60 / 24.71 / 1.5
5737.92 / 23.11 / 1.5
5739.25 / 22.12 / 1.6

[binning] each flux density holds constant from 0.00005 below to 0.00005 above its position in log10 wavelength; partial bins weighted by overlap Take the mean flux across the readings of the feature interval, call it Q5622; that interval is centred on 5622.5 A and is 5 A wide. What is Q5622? 21.7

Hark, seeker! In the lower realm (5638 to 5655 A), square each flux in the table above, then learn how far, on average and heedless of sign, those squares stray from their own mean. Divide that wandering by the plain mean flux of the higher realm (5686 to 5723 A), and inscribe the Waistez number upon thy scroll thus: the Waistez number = 2.25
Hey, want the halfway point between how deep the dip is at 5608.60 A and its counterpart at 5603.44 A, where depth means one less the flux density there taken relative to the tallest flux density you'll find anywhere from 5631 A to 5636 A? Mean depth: 0.16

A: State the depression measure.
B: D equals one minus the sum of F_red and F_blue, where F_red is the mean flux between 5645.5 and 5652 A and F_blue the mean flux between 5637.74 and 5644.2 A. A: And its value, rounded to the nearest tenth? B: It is -41.7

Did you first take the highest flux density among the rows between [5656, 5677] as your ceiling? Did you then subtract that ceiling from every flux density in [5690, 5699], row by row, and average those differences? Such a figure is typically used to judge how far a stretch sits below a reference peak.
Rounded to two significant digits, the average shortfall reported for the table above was -1.0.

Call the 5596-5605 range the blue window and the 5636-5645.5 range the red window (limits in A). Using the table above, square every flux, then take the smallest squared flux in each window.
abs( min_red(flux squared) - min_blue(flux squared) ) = 137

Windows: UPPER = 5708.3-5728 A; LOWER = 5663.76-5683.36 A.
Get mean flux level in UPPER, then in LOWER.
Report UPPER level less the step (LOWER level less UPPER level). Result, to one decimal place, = 24.0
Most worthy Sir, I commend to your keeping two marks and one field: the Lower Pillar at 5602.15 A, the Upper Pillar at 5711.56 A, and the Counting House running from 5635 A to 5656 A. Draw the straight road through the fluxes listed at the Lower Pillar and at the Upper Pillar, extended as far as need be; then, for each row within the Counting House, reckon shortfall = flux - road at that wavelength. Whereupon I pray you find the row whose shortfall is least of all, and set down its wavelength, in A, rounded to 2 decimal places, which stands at 5646.18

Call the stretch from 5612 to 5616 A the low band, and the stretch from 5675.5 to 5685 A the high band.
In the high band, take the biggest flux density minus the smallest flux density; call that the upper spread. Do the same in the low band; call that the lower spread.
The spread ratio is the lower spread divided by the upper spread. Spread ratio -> 0.78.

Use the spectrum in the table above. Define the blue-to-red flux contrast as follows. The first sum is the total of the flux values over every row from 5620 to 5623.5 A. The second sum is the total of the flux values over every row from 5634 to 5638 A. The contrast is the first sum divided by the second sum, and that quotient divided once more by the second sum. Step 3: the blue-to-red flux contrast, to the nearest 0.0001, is 0.0137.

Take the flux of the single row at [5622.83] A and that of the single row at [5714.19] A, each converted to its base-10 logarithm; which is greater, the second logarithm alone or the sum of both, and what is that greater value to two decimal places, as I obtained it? 2.72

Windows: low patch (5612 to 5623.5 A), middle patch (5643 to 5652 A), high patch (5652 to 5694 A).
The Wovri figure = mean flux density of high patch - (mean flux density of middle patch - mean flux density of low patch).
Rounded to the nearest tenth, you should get 21.4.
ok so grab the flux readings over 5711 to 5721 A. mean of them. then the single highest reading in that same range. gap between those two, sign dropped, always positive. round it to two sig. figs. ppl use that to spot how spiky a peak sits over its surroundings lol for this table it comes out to 2.1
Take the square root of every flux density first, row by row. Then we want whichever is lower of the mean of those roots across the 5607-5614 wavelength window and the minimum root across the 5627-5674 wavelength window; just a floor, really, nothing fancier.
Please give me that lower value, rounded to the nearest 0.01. 4.33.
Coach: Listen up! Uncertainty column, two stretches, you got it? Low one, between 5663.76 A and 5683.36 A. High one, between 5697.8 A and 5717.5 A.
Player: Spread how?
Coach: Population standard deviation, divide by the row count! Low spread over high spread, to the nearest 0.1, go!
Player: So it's 1.0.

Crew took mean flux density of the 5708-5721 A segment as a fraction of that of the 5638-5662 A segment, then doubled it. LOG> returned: 2.12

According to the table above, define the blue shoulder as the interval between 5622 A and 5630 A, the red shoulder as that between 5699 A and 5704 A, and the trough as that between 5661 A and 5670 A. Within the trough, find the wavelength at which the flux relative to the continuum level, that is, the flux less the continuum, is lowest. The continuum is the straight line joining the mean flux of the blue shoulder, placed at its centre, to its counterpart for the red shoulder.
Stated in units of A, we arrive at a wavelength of 5665.72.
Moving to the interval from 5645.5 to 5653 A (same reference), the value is 5646.18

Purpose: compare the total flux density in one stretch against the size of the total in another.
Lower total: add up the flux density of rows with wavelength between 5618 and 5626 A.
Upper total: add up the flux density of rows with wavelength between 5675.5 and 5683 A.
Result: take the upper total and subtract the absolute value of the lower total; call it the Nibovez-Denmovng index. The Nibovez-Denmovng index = 6.6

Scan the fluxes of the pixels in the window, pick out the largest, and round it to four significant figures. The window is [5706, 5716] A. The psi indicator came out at 23.39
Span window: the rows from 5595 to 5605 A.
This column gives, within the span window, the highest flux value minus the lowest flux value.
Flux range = 6.1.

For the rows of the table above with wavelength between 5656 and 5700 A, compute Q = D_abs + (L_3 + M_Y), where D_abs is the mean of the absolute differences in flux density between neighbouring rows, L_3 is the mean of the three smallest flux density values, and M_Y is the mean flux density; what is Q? 42.9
